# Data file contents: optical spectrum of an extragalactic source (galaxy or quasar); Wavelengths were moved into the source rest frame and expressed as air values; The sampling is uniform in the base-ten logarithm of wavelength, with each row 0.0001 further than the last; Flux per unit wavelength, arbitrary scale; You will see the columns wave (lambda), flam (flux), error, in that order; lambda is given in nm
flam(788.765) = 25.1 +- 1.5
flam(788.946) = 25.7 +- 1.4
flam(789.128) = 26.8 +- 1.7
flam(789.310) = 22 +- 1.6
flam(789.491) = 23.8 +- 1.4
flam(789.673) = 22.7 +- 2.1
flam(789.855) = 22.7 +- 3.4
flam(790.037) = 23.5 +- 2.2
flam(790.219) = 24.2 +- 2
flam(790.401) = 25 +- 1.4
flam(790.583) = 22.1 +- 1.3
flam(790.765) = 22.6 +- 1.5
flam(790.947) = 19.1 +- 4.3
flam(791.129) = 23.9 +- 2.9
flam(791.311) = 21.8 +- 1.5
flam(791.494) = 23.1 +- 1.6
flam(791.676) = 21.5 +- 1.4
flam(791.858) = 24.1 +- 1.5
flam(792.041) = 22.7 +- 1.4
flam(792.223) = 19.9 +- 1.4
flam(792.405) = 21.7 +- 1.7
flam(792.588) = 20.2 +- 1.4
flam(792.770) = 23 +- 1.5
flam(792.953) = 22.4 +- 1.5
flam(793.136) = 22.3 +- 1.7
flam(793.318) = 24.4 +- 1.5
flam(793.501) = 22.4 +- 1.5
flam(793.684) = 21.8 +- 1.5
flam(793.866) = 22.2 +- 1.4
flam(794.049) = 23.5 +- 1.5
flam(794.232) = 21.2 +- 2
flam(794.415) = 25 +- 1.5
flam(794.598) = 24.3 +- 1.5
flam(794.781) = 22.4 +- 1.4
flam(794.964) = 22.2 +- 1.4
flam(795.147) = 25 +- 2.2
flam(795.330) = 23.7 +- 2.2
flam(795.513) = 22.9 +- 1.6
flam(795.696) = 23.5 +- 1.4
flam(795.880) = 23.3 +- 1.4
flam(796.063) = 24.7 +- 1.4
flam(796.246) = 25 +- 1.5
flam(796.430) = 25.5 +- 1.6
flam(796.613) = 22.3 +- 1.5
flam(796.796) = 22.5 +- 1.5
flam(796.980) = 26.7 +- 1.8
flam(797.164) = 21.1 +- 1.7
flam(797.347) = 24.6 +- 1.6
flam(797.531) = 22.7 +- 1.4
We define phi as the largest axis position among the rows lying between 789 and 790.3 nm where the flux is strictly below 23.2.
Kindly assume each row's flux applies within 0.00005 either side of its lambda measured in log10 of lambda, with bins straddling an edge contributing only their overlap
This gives 789.855 nm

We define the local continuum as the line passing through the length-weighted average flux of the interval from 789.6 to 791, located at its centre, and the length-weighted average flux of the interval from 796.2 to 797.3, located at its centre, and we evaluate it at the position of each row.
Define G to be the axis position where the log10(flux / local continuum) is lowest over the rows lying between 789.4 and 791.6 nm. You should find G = 790.947 nm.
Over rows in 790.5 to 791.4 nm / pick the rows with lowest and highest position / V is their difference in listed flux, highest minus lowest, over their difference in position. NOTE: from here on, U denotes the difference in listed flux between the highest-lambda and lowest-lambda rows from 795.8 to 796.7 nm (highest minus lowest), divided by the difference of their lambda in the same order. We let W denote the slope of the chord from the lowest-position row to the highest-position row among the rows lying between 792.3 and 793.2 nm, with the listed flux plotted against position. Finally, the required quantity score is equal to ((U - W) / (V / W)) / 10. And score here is 0.4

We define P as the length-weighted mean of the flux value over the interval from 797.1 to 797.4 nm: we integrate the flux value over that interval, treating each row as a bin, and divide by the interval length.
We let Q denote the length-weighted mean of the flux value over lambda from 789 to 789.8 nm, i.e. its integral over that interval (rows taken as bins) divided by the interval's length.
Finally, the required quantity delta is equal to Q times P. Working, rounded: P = 22.8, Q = 23.86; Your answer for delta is 545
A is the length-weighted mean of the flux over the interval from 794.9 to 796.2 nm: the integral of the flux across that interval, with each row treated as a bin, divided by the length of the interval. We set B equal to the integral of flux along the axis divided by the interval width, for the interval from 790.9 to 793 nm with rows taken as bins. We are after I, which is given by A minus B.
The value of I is 1.7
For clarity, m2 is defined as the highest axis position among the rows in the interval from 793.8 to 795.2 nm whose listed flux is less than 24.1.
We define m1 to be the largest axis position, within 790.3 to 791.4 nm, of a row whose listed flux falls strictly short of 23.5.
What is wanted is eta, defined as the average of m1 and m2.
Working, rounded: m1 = 791.311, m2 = 794.964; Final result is 793.14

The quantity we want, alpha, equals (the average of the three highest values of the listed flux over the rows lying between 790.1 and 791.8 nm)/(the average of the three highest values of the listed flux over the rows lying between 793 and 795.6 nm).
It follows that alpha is 0.98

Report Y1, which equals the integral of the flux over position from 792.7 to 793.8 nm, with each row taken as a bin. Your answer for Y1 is 25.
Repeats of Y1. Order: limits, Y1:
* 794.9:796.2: 31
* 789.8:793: 72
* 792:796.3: 98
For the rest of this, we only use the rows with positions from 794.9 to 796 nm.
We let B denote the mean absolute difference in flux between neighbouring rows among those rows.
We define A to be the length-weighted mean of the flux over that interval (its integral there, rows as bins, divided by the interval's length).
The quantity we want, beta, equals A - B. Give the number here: 22.4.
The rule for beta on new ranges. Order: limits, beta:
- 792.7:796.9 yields 22.1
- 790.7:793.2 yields 19.9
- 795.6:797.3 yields 21.9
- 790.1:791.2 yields 20.3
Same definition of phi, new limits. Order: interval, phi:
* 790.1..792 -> 791.676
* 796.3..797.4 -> 797.164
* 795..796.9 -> 796.796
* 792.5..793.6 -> 793.501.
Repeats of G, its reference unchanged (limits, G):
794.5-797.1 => 796.613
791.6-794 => 792.223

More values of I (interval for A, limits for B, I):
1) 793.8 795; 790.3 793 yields 0.8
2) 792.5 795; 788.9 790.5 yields -1.3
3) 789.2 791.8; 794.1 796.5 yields -1.0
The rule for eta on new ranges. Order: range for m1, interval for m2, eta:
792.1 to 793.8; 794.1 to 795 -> 794.32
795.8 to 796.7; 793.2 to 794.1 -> 795.33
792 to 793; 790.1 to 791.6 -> 792.22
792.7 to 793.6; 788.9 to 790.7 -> 792.04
